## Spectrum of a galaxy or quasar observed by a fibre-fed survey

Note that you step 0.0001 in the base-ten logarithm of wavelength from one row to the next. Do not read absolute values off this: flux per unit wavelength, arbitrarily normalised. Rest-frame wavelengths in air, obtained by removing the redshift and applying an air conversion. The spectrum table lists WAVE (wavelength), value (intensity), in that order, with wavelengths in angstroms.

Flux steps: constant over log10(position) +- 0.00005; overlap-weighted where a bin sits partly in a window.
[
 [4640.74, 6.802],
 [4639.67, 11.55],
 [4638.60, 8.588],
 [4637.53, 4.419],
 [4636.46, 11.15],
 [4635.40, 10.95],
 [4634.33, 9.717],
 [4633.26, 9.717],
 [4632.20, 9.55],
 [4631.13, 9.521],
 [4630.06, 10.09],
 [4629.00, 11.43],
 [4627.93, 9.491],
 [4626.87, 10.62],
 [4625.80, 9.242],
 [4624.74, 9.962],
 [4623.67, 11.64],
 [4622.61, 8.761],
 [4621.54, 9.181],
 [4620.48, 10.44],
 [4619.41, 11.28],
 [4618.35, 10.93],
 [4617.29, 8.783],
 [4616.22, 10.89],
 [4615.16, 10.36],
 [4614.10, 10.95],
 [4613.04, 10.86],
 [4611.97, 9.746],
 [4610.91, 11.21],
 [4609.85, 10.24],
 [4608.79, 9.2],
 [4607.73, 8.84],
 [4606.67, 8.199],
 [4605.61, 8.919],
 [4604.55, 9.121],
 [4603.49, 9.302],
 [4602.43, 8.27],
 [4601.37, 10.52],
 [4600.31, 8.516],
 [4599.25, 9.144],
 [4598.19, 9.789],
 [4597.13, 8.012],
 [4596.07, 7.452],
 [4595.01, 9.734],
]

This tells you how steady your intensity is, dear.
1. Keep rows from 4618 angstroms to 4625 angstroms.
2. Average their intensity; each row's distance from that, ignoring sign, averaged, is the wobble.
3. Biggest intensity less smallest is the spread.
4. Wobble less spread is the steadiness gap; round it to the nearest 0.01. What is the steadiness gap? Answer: -2.01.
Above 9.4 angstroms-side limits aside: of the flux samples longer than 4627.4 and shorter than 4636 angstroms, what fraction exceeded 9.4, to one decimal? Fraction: 1.0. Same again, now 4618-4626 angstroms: 0.6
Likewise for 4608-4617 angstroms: 0.9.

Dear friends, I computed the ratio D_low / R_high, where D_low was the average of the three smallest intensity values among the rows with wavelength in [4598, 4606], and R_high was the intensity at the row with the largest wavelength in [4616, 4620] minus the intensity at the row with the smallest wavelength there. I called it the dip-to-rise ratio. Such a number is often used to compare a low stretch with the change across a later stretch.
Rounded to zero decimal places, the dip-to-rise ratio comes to 22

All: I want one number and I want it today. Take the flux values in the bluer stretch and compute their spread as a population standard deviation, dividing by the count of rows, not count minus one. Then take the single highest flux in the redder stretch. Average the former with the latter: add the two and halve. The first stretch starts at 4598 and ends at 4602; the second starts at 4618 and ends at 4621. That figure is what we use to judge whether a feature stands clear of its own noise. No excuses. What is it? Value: 6.01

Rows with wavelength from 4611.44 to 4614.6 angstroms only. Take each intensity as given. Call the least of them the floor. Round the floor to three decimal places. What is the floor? 9.746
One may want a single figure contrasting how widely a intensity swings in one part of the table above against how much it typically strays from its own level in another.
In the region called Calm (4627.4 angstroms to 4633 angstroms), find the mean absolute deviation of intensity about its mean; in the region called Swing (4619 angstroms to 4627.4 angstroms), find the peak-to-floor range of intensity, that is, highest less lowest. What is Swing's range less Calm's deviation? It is 2.28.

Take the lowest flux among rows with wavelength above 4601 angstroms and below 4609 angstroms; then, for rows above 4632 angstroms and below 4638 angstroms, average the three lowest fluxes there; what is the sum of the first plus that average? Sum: 16.1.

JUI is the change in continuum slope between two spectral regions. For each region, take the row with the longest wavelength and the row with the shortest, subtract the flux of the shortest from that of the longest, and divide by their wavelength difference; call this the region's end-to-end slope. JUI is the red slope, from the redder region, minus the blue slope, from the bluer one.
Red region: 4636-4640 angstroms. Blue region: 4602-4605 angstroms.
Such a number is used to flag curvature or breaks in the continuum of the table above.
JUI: -0.28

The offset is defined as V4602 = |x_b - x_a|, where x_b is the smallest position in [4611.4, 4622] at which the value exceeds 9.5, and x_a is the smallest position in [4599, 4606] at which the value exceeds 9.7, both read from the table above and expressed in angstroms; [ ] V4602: 10.6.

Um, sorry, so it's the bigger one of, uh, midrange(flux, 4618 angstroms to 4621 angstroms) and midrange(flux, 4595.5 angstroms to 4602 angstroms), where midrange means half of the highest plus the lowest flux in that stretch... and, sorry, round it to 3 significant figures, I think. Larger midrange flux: 10.9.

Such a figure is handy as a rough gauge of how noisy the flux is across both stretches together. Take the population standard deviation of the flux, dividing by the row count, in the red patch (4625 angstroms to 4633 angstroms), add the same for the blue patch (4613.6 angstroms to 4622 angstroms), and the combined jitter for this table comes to 1.57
